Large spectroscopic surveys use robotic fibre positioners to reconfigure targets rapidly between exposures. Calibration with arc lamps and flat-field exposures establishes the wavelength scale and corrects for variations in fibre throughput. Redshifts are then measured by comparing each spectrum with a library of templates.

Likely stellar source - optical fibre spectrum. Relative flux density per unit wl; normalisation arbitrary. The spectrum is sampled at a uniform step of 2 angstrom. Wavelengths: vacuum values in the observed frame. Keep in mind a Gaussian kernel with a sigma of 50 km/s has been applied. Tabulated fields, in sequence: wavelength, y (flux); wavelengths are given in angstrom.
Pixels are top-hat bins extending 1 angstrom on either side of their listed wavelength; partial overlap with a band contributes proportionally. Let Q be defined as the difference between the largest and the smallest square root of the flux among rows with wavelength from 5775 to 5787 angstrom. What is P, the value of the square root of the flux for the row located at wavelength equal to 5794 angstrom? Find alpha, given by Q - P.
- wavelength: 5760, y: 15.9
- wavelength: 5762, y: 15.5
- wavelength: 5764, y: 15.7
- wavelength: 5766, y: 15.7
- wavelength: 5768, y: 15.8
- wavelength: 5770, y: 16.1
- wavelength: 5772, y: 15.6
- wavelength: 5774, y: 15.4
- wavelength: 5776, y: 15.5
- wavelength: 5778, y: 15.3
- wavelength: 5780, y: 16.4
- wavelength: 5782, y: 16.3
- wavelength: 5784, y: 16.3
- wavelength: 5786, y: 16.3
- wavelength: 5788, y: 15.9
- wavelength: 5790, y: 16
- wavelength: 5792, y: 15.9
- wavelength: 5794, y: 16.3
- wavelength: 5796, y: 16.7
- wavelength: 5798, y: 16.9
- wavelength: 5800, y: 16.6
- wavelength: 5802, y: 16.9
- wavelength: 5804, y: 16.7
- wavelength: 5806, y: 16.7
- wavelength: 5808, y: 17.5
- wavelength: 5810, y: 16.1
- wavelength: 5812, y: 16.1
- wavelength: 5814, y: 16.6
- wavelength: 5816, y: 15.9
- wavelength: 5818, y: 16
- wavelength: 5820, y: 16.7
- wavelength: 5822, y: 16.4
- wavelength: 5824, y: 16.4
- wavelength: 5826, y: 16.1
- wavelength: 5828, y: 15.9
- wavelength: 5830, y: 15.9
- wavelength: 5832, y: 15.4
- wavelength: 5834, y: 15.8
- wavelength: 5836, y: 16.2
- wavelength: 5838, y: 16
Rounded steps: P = 4.04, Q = 0.14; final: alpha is -3.90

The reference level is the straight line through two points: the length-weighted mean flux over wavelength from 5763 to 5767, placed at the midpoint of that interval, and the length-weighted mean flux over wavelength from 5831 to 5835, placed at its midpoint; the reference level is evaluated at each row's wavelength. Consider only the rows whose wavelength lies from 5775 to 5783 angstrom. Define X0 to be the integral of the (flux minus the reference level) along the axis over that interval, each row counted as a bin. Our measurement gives 1.6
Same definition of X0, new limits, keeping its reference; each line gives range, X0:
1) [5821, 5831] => 5.3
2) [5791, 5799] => 6.4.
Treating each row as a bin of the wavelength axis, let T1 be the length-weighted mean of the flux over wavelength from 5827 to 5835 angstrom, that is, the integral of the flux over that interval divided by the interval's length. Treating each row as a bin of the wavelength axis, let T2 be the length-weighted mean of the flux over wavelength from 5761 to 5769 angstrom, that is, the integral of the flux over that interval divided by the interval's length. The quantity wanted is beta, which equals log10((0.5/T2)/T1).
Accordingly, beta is -2.69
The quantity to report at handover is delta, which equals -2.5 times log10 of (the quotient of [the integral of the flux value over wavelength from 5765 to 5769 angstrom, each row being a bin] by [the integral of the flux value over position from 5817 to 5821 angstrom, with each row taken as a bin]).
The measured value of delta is 0.041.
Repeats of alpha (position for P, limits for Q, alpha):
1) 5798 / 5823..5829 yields -4.05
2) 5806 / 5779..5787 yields -4.07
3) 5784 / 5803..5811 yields -3.87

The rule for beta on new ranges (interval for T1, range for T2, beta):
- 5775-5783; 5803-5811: -2.73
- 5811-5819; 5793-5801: -2.73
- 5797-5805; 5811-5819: -2.73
